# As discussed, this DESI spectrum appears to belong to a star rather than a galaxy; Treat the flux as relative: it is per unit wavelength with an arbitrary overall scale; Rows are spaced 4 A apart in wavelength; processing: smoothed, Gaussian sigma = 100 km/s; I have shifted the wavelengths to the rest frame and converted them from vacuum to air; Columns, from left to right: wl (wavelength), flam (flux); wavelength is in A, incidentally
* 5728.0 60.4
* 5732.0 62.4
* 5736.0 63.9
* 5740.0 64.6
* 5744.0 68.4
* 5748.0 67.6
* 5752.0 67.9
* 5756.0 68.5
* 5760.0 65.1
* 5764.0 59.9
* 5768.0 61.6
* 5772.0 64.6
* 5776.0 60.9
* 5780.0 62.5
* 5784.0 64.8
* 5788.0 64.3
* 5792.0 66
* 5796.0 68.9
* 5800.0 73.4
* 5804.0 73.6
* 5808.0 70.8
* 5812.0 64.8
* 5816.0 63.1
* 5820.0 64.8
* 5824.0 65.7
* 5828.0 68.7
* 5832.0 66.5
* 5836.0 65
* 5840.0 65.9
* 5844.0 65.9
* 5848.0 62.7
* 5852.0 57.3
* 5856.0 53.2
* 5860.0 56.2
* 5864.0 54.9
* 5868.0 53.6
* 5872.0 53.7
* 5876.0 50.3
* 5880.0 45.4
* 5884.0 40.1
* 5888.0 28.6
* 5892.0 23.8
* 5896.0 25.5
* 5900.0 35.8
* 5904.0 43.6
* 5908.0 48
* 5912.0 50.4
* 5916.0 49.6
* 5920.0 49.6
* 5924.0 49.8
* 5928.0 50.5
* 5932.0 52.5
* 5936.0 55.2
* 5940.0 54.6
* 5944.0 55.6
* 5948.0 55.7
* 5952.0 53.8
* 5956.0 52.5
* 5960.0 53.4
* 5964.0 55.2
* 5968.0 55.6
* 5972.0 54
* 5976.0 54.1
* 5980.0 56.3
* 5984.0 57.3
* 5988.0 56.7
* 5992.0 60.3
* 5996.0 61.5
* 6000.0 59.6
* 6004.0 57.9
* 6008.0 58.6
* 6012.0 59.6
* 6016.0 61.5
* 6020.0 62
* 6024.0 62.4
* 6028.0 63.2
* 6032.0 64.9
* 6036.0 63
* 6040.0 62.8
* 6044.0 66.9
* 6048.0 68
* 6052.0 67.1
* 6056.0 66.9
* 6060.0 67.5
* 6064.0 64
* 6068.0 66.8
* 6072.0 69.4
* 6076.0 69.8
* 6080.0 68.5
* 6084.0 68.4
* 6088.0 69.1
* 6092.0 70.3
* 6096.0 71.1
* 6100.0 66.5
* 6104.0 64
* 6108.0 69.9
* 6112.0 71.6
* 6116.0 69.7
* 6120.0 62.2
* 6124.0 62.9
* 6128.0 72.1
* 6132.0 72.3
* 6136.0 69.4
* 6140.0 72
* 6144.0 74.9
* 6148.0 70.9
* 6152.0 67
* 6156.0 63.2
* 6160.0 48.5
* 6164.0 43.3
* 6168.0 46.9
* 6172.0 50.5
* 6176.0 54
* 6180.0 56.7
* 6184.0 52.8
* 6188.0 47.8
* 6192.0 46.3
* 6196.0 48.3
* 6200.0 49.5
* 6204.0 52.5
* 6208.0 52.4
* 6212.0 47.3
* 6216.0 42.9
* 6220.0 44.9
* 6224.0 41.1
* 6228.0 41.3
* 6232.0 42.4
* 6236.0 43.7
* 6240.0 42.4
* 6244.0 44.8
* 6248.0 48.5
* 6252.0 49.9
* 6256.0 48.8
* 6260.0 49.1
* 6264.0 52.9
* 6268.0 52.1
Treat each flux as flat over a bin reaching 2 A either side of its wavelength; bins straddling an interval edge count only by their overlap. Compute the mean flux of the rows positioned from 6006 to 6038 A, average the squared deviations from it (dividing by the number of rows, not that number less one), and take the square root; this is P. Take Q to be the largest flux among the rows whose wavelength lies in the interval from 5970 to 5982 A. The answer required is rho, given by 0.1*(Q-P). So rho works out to 5.4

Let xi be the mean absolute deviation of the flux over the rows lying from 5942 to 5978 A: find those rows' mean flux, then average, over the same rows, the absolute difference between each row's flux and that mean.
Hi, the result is 1.0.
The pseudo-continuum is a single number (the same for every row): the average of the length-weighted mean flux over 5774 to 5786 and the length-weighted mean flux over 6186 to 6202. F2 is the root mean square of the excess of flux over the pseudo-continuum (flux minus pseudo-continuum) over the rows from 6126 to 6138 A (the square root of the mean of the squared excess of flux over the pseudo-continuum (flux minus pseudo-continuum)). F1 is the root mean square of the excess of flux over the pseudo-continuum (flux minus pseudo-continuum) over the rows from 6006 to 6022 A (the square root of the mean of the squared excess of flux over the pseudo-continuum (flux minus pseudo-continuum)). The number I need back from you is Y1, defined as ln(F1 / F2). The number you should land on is -1.1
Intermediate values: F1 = 5.3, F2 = 16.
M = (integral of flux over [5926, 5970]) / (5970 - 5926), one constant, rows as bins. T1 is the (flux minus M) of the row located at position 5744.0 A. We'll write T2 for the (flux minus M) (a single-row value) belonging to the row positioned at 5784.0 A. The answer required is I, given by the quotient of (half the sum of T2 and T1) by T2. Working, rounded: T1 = 14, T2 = 11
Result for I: 1.2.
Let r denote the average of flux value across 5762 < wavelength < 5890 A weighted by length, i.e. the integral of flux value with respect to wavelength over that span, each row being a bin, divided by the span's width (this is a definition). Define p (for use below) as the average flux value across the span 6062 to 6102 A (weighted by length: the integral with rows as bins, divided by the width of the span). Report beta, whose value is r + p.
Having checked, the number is 129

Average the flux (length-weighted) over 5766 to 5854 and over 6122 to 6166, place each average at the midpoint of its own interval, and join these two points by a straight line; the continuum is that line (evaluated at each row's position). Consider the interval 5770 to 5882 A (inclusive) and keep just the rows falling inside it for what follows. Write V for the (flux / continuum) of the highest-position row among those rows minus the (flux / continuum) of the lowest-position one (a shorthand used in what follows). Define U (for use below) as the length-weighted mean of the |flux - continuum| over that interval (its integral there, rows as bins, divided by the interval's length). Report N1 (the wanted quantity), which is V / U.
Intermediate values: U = 5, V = -0.29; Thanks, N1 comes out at -0.055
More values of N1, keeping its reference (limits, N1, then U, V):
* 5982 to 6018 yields 0.011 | 6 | 0.06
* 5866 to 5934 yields -0.001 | 21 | -0.02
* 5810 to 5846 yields 0.016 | 1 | 0.02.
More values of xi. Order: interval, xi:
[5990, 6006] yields 1.1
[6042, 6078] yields 1.2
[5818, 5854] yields 2.1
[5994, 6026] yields 1.5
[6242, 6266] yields 1.6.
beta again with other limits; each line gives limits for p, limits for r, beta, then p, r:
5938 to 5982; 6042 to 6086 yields 122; 55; 68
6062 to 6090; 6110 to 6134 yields 136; 68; 68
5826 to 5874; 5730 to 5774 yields 125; 60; 65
